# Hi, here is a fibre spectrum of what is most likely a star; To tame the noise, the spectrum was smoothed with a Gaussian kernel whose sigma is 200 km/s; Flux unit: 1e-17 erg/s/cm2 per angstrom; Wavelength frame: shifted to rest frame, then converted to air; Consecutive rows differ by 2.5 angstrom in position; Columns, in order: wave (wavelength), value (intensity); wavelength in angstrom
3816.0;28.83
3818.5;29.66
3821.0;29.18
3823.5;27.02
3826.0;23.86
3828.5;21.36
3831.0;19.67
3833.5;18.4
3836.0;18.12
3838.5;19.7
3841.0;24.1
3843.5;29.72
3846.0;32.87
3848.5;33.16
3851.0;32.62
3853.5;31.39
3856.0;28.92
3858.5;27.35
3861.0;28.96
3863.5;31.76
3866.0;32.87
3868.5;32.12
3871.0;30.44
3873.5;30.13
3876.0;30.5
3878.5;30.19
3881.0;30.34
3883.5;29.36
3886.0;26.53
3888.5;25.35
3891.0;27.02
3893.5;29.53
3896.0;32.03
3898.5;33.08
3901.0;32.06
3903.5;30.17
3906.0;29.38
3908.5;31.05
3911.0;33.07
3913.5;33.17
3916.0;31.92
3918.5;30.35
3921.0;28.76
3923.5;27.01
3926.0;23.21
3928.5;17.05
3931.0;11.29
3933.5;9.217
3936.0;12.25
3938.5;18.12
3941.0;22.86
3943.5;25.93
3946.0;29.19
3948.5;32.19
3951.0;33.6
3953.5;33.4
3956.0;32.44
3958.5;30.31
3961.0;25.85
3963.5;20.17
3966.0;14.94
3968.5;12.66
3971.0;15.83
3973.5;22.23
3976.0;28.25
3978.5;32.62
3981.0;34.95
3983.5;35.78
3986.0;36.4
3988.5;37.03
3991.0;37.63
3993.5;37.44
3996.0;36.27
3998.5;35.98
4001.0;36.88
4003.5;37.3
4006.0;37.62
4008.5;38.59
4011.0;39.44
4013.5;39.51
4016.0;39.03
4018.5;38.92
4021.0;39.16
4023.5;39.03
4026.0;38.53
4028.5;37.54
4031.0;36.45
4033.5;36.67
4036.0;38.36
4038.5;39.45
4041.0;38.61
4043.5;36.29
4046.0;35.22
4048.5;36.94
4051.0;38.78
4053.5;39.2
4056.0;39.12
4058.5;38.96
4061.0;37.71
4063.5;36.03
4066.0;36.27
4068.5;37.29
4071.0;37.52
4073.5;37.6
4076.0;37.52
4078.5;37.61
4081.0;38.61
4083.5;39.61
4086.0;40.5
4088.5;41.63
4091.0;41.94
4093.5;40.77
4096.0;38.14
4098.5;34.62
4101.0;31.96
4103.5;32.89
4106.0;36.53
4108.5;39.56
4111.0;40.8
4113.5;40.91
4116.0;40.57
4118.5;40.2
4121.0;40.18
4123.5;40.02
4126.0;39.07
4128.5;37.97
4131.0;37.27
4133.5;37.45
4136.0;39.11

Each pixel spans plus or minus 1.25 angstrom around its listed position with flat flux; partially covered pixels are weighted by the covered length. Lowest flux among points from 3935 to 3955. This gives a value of 12.25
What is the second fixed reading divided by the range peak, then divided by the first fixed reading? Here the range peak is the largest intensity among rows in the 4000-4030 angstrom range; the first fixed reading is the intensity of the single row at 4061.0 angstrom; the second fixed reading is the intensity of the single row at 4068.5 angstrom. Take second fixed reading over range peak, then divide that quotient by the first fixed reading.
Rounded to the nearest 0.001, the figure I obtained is 0.025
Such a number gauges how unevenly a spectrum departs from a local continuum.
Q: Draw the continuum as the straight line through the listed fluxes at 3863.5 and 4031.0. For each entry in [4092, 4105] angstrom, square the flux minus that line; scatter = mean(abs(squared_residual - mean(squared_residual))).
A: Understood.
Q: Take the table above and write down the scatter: 14.2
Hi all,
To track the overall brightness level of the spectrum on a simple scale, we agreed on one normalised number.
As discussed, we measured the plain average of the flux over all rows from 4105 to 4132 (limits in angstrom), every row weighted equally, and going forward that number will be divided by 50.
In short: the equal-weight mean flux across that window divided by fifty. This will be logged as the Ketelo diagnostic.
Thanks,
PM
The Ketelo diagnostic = 0.79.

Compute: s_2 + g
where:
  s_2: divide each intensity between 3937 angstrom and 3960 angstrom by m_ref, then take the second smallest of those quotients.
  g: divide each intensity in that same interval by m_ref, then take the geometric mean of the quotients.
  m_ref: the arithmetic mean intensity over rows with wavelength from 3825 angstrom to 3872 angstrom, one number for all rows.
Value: 1.87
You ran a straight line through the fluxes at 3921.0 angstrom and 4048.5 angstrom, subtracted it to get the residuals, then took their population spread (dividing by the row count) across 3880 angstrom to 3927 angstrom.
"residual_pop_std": 2.9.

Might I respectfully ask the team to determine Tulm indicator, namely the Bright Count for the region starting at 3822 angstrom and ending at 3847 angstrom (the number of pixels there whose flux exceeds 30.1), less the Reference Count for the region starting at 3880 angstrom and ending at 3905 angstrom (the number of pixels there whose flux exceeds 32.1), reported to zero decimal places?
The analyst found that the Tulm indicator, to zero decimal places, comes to 0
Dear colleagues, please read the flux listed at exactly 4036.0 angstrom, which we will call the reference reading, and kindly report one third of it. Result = 12.8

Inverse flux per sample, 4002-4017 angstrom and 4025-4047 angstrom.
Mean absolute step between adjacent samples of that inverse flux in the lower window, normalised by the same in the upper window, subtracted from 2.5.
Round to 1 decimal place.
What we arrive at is 2.1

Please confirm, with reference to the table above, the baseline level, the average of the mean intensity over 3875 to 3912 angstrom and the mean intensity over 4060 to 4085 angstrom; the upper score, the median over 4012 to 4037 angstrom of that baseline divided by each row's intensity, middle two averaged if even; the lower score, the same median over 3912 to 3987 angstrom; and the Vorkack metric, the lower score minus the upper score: 0.4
